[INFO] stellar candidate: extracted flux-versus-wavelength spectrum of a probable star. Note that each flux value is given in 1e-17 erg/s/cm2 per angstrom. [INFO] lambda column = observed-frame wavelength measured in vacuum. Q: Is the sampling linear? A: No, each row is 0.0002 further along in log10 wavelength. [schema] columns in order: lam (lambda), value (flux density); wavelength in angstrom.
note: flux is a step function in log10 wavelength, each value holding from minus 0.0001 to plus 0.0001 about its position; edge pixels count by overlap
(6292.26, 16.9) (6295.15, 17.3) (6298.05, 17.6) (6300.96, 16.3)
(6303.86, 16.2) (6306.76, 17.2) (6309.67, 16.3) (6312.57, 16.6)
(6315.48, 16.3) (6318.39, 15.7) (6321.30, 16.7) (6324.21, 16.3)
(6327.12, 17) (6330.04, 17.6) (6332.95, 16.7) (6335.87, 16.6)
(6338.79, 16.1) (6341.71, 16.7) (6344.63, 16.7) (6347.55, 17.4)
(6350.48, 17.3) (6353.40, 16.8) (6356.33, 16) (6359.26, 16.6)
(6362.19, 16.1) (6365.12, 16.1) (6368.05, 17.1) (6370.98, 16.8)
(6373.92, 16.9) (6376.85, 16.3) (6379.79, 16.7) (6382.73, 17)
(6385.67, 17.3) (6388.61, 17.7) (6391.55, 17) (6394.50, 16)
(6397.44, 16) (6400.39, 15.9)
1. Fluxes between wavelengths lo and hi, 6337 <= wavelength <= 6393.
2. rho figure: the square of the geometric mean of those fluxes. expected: 281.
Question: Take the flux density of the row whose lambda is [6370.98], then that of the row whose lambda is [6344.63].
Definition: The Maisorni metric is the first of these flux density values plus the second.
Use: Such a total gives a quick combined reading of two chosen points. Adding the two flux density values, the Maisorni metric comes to 33.5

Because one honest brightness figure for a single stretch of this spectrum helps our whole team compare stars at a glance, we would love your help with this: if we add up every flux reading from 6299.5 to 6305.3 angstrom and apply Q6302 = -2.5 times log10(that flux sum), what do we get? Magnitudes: -3.78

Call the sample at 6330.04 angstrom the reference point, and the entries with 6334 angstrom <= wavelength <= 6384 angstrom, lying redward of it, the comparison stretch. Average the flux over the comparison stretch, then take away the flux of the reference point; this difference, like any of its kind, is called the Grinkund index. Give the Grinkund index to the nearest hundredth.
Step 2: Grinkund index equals -0.94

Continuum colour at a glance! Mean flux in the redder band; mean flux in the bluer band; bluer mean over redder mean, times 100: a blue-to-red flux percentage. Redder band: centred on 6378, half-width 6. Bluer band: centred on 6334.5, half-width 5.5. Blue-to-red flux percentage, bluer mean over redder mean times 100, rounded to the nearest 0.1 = 100.1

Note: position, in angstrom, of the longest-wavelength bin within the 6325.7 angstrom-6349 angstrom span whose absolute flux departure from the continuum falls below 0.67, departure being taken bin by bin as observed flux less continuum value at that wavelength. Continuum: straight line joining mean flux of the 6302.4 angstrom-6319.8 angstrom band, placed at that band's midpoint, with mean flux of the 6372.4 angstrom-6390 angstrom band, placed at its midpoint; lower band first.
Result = 6344.63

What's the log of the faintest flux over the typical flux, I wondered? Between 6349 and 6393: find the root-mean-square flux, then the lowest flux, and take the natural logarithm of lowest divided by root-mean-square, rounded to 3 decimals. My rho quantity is -0.048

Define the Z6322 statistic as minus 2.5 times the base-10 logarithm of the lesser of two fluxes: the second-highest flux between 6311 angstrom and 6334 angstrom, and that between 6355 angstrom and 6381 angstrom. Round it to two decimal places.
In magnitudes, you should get -3.07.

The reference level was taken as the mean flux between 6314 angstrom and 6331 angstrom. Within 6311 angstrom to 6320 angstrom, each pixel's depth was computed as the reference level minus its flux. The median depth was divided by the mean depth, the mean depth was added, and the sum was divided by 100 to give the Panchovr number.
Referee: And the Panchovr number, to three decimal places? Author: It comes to 0.011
